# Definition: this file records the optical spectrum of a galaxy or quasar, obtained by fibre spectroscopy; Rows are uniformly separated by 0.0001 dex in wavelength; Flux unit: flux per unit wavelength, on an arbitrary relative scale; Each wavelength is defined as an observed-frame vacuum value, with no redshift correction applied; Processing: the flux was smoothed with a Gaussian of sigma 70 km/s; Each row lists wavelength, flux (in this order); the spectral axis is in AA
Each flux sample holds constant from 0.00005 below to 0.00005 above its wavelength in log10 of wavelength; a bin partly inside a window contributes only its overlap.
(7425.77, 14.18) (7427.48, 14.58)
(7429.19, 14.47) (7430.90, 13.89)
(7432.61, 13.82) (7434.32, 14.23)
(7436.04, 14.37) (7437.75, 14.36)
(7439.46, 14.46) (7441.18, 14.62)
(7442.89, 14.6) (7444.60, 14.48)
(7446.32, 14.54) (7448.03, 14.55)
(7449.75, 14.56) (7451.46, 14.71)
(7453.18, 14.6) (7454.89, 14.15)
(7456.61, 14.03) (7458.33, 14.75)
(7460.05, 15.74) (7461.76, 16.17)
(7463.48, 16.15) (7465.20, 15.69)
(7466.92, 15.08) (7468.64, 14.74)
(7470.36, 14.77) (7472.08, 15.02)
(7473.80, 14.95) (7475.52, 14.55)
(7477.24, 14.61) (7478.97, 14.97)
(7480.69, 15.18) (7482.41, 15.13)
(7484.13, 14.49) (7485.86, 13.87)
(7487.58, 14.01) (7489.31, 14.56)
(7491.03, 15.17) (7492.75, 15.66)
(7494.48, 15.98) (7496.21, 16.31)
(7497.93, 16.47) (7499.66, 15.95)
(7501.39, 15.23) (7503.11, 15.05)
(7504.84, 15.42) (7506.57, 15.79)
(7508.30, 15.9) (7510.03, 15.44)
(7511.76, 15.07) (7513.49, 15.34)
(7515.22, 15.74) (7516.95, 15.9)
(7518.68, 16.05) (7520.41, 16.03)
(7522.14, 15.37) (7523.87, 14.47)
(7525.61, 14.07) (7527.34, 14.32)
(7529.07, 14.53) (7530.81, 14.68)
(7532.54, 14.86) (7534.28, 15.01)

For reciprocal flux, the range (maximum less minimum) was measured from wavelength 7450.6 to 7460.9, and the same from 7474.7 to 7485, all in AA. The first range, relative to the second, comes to 2.47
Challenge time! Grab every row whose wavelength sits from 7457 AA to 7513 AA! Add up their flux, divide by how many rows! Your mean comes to 15.2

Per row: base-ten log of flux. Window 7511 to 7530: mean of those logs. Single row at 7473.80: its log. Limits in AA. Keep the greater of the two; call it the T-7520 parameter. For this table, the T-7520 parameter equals 1.18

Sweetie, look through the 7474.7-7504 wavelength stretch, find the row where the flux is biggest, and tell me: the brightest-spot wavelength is 7497.93 AA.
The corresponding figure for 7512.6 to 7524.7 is 7518.68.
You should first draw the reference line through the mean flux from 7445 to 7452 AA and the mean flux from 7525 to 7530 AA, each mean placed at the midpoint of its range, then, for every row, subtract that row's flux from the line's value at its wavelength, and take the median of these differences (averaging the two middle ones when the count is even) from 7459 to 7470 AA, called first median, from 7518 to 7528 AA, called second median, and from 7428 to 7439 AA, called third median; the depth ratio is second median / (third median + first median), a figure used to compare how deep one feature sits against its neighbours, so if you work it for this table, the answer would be 1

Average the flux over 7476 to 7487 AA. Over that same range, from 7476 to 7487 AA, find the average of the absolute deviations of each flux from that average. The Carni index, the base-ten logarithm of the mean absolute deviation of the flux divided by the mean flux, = -1.58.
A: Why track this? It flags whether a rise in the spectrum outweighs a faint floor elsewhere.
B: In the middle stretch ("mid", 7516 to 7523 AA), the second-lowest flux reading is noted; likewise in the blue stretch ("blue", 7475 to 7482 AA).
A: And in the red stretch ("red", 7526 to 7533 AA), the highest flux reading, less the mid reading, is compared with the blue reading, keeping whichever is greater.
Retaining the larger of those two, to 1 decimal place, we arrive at 14.6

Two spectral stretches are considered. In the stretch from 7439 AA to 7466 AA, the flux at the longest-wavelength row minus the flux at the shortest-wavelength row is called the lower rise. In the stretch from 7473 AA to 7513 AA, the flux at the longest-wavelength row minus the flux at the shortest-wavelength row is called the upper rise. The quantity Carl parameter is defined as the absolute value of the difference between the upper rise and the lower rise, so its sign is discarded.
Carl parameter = 1.1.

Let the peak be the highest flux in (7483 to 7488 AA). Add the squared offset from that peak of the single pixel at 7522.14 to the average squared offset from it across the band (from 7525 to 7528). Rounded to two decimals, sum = 0.88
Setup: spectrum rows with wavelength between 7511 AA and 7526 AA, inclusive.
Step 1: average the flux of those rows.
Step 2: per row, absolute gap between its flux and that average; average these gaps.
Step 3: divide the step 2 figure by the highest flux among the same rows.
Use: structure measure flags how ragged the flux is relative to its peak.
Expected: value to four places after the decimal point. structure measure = 0.0333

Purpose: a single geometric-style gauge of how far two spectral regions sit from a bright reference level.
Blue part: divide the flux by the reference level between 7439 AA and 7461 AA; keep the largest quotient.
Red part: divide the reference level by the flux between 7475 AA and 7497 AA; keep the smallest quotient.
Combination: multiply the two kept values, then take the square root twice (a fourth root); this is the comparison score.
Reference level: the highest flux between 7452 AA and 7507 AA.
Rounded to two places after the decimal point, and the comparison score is 0.99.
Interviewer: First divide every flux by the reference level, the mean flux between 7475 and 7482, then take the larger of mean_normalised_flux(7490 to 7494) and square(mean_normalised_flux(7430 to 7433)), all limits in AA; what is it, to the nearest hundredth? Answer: 1.04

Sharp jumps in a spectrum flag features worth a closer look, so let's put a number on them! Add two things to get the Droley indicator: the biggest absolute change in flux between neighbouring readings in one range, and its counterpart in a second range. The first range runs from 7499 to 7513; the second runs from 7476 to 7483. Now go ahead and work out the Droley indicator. 1.08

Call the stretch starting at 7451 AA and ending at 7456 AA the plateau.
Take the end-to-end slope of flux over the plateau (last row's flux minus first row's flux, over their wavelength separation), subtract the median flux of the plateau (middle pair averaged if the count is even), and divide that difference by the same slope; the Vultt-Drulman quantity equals 90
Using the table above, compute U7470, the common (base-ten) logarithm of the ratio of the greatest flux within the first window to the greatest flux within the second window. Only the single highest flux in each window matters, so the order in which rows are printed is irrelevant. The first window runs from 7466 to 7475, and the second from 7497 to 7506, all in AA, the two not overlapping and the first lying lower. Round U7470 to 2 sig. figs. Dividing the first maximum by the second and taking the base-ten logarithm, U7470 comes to -0.038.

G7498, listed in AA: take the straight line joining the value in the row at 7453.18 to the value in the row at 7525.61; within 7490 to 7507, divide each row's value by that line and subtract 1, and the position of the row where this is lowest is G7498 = 7503.11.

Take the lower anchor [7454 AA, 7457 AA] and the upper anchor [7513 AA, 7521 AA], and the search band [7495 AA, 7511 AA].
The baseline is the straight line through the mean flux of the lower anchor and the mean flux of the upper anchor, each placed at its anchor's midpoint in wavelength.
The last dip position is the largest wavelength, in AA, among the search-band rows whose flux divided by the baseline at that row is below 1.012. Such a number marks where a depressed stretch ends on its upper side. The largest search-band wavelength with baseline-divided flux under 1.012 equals 7510.03 AA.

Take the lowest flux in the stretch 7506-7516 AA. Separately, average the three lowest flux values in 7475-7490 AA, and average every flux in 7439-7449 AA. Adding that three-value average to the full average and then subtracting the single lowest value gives 13.6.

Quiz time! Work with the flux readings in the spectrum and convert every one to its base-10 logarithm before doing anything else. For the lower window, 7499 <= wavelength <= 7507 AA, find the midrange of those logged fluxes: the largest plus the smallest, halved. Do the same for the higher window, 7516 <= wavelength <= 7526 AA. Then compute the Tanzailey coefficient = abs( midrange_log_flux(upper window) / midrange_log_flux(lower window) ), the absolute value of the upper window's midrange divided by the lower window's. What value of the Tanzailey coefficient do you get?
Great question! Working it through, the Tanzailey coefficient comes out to 0.99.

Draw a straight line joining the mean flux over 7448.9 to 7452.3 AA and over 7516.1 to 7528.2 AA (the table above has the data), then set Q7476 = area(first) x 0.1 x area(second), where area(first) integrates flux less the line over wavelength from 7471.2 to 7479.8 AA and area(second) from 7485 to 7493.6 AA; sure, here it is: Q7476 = 0.0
